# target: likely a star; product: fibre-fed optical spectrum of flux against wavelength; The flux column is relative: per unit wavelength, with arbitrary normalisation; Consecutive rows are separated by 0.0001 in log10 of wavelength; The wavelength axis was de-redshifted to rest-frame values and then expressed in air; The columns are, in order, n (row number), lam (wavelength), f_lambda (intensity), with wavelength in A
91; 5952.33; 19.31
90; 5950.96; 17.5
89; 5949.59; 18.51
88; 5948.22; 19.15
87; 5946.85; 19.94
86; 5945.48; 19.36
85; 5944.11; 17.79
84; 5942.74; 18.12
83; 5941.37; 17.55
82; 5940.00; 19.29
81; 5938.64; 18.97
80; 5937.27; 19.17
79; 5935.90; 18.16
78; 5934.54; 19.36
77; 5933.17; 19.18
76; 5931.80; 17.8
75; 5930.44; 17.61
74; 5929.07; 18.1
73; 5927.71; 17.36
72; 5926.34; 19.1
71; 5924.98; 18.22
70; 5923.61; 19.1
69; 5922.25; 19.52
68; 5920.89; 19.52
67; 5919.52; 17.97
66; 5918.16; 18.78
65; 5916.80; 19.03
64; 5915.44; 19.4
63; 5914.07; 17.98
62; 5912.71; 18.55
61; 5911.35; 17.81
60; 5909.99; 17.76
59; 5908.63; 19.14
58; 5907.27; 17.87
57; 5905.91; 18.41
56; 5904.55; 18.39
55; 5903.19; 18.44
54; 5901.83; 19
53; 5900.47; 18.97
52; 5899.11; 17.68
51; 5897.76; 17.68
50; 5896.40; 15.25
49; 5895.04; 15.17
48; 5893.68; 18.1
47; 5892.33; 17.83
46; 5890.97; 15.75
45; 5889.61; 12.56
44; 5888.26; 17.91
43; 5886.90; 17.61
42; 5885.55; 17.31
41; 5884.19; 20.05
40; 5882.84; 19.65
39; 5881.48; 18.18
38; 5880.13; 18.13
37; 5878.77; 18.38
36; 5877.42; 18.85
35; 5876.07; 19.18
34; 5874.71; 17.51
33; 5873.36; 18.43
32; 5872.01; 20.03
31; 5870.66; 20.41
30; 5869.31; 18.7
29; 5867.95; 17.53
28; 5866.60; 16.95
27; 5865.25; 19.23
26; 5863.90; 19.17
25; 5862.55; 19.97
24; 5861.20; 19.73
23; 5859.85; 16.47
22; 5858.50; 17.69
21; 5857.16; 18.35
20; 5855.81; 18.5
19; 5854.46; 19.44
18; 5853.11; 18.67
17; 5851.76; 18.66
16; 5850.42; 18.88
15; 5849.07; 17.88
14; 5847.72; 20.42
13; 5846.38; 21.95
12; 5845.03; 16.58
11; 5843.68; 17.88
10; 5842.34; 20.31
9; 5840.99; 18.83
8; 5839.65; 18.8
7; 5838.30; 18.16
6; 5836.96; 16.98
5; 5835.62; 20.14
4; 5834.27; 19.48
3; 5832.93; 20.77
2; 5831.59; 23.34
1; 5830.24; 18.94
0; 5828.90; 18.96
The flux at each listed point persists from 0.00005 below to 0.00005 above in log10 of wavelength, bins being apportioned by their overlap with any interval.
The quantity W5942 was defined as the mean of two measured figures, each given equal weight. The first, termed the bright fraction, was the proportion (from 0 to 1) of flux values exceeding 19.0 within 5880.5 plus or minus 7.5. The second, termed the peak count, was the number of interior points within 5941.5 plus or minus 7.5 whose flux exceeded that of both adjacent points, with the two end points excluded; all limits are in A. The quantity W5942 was 2.14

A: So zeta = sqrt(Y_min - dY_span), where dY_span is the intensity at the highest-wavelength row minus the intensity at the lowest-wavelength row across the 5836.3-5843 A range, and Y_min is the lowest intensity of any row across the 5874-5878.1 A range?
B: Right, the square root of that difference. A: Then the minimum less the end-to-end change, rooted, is 3.8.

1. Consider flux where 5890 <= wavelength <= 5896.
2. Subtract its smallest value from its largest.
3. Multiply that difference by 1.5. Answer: 4.4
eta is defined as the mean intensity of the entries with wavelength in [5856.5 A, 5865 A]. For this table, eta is 18.6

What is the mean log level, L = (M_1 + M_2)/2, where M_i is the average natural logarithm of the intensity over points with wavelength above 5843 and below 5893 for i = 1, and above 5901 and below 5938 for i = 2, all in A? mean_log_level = 2.91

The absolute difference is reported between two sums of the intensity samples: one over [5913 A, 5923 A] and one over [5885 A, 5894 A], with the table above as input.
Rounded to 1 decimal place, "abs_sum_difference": 15.1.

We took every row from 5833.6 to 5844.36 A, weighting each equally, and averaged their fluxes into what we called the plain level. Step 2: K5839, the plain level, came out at 18.8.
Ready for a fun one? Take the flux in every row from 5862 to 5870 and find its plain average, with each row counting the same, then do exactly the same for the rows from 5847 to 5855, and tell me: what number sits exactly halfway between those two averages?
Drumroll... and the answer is 18.8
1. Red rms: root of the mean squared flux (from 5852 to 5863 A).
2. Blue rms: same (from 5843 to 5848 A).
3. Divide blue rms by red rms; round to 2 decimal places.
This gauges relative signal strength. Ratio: 1.04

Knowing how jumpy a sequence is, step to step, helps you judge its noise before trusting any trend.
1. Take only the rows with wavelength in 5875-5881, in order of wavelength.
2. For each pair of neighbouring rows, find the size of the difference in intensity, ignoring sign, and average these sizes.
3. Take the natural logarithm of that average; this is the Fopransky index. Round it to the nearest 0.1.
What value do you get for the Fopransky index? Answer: -1.0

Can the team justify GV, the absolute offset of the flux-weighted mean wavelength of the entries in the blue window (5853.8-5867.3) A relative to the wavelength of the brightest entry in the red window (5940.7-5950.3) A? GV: 86.3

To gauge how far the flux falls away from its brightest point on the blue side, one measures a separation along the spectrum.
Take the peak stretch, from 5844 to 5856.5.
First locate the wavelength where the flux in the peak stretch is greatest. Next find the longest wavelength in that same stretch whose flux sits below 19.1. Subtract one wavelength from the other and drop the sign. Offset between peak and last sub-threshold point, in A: 9.4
